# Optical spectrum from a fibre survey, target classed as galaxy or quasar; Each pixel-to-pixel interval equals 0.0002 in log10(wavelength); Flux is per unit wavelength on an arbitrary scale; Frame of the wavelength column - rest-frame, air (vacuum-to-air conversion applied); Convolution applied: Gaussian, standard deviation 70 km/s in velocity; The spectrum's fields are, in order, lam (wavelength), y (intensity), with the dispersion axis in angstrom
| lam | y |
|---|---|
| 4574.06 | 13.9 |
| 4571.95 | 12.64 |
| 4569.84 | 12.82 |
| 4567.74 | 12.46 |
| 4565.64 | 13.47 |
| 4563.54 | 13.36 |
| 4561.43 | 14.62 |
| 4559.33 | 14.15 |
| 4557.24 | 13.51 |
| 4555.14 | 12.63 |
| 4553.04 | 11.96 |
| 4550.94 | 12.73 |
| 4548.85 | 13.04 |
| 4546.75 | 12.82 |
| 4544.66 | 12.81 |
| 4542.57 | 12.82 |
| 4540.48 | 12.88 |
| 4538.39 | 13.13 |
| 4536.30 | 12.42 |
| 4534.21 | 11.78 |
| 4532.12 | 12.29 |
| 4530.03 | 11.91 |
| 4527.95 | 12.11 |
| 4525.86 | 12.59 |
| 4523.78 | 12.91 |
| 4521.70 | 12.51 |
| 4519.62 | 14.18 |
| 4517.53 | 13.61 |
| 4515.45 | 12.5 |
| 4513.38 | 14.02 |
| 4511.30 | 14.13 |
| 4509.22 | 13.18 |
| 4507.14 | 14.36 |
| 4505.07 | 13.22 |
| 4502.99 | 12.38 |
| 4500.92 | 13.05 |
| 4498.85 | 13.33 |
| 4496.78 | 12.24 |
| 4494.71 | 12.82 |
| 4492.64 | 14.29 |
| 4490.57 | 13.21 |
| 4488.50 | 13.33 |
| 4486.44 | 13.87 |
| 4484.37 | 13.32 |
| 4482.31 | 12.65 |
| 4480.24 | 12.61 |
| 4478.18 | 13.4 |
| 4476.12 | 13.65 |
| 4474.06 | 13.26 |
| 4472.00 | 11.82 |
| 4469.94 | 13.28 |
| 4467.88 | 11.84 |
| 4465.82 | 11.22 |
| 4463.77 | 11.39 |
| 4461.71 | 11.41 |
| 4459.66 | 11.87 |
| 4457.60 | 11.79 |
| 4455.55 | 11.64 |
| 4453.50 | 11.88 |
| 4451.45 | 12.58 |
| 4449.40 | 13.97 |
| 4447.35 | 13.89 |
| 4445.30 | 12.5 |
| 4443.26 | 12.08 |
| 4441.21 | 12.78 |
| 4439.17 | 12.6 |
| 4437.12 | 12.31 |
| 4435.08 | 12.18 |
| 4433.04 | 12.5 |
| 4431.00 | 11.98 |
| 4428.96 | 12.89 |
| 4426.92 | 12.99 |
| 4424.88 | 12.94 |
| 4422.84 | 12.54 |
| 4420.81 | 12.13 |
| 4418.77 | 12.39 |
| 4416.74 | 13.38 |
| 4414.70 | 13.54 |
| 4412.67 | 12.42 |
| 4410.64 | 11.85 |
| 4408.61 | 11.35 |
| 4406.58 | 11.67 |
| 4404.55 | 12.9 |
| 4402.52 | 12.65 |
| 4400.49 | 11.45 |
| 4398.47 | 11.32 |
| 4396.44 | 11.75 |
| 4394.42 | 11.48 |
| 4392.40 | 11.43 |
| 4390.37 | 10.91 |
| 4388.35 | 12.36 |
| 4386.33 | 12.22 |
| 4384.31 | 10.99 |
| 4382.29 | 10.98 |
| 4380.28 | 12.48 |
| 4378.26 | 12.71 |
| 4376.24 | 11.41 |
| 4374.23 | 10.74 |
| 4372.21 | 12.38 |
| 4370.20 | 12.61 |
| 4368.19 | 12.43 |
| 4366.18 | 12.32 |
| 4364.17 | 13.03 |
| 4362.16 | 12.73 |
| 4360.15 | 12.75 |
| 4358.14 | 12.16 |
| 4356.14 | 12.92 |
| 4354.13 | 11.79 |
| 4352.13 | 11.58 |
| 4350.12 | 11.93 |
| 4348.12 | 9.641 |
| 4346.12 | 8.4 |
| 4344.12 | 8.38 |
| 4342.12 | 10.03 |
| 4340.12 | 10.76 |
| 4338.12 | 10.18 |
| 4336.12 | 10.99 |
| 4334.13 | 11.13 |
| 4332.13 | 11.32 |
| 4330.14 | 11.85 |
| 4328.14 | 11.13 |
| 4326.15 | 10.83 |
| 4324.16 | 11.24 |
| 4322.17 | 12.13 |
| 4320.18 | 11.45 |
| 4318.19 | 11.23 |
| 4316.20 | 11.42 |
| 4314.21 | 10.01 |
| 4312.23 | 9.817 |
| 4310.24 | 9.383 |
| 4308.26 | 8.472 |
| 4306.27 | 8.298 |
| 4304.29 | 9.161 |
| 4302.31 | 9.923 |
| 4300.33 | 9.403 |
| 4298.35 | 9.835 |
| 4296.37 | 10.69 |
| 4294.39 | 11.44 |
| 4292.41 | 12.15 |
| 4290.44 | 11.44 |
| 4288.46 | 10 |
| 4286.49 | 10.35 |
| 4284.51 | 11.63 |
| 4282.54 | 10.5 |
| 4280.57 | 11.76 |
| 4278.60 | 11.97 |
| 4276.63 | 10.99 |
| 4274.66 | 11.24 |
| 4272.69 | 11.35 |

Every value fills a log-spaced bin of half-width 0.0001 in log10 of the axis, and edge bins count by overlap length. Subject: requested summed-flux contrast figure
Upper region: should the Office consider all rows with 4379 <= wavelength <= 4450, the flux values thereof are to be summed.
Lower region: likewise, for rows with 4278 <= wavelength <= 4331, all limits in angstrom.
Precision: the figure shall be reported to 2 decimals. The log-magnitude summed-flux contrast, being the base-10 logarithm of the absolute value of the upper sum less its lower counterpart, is 2.15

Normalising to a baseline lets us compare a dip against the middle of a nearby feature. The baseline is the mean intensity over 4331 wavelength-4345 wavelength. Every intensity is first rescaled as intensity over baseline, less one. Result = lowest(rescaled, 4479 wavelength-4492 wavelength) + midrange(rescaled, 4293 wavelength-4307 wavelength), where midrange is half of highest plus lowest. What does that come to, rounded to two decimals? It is 0.16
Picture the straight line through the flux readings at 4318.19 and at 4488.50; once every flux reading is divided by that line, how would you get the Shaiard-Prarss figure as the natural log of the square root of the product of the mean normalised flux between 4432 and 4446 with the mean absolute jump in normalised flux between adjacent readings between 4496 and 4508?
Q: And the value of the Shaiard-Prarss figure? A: -1.4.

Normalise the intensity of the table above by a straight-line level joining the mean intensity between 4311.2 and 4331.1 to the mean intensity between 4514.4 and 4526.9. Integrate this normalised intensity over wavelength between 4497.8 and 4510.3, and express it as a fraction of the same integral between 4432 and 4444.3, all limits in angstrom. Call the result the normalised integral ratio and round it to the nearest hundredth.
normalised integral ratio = 1.03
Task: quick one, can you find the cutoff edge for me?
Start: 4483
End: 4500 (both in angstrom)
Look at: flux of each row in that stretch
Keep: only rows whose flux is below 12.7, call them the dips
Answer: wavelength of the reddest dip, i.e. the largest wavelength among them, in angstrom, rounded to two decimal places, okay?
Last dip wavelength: 4496.78 angstrom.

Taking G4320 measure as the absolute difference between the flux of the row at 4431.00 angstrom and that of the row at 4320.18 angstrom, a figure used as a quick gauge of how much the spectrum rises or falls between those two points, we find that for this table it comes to 0.5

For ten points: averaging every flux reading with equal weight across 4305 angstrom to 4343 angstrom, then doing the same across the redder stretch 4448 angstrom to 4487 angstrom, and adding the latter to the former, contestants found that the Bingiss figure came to 23.1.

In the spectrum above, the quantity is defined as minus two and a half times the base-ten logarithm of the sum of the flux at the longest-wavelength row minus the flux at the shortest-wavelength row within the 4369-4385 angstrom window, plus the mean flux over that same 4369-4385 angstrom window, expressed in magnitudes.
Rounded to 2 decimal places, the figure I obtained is -2.52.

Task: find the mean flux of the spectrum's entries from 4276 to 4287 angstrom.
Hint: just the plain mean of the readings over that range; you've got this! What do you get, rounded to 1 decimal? 11.2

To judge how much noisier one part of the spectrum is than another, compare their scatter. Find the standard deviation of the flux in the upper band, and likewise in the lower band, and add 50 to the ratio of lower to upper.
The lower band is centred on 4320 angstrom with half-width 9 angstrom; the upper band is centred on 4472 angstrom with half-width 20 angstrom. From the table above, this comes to 50.8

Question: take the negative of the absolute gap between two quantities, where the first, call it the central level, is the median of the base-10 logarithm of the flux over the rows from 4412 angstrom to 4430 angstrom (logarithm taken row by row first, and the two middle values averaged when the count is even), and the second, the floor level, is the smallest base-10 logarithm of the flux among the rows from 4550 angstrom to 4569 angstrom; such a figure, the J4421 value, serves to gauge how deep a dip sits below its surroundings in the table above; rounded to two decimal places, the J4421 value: -0.03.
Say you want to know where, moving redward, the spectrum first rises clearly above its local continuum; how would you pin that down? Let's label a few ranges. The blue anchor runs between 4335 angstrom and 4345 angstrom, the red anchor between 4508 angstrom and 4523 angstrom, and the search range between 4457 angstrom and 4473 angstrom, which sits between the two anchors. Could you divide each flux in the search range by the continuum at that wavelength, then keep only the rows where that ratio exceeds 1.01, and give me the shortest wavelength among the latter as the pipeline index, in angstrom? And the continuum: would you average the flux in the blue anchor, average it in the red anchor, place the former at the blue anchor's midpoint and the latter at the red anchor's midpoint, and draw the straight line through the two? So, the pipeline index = 4469.94 angstrom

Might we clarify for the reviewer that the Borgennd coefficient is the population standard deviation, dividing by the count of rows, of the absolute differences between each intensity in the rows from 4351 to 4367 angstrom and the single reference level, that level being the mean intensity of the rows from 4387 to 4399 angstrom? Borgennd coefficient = 0.50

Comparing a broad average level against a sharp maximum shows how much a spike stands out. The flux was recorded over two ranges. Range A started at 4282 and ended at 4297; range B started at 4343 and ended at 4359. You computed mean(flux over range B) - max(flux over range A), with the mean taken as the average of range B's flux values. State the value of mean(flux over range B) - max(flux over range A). -1.3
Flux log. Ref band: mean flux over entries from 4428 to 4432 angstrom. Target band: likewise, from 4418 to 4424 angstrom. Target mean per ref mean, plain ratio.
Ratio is 0.99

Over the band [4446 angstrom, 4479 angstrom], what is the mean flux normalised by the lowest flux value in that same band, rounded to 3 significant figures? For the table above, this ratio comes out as 1.11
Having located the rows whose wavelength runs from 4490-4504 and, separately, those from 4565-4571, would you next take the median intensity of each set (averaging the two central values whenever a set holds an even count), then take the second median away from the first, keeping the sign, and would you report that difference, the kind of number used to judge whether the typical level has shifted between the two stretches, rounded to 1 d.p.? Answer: 0.2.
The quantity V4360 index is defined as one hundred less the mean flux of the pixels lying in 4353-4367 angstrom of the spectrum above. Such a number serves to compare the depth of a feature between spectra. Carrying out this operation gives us 87.5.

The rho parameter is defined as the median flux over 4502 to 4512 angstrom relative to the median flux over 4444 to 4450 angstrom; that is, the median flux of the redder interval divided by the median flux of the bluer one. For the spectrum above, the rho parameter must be 0.95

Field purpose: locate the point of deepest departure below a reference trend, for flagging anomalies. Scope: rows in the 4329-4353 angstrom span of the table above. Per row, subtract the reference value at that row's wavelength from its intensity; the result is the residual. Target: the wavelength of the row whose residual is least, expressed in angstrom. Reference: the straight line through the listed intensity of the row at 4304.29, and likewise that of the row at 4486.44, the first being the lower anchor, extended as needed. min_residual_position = 4346.12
